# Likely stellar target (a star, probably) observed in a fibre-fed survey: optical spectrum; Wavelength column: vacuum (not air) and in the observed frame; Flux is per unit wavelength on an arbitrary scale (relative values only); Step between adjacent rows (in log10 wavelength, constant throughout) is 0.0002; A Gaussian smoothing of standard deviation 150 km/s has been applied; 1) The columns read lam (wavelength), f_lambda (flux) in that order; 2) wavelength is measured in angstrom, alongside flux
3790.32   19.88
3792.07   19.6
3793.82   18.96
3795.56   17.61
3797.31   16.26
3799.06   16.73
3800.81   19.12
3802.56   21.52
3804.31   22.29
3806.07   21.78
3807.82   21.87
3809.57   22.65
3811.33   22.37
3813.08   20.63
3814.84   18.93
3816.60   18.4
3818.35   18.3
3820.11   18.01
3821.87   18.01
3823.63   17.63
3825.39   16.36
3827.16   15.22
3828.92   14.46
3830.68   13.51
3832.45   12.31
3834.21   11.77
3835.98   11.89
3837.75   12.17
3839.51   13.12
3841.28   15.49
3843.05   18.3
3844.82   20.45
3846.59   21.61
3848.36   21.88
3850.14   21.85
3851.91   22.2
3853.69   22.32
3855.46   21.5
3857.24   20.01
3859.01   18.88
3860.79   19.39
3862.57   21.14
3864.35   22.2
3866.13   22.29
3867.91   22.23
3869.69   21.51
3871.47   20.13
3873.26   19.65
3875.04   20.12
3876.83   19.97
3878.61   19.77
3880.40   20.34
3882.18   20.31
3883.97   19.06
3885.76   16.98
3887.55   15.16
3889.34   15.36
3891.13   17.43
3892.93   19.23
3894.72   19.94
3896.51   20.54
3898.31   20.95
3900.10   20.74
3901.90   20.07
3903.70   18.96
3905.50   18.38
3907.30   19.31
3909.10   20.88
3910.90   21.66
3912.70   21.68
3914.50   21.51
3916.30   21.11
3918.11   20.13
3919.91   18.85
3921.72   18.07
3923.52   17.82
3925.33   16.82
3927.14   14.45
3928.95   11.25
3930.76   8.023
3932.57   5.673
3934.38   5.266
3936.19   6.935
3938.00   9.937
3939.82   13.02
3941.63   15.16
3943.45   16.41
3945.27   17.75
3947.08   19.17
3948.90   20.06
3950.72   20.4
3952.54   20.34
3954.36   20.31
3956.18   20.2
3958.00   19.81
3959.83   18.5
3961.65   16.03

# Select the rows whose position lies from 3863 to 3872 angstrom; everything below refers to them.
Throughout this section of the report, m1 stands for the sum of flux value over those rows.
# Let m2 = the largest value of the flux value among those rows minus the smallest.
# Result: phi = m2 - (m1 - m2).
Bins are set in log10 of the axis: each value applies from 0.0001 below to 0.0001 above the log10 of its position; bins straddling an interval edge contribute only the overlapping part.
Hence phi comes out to -104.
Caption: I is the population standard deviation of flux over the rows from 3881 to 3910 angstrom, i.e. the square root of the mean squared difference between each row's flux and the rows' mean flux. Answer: 1.8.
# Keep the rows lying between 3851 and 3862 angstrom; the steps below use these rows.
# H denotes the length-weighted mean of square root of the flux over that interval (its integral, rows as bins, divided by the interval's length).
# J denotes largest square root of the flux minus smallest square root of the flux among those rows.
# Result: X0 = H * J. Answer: 1.7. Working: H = 4.55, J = 0.4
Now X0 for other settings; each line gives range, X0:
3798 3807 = 2.8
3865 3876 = 1.3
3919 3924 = 0.5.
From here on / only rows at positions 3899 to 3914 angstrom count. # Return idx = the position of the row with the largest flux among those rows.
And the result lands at 3912.70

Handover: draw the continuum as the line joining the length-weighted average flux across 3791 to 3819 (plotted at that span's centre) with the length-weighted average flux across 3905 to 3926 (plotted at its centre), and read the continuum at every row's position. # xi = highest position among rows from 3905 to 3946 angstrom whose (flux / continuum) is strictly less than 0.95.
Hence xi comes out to 3945.27 angstrom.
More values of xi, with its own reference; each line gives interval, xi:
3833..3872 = 3843.05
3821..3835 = 3834.21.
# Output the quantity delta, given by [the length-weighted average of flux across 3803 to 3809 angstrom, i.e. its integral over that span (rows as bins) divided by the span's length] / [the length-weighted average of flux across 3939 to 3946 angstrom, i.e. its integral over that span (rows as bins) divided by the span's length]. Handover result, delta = 1.41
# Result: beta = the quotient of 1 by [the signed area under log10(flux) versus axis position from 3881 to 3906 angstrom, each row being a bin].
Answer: 0.03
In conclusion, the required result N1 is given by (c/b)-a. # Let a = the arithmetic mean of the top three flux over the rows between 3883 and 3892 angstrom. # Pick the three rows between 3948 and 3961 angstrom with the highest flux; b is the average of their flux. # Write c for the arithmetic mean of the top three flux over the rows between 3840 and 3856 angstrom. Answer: -16.7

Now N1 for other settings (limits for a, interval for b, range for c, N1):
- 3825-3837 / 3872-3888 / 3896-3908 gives -14.3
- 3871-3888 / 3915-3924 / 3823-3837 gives -19.4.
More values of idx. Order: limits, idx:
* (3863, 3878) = 3866.13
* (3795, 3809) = 3804.31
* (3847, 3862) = 3853.69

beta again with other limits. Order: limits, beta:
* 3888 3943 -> 0.02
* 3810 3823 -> 0.06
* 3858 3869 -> 0.07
